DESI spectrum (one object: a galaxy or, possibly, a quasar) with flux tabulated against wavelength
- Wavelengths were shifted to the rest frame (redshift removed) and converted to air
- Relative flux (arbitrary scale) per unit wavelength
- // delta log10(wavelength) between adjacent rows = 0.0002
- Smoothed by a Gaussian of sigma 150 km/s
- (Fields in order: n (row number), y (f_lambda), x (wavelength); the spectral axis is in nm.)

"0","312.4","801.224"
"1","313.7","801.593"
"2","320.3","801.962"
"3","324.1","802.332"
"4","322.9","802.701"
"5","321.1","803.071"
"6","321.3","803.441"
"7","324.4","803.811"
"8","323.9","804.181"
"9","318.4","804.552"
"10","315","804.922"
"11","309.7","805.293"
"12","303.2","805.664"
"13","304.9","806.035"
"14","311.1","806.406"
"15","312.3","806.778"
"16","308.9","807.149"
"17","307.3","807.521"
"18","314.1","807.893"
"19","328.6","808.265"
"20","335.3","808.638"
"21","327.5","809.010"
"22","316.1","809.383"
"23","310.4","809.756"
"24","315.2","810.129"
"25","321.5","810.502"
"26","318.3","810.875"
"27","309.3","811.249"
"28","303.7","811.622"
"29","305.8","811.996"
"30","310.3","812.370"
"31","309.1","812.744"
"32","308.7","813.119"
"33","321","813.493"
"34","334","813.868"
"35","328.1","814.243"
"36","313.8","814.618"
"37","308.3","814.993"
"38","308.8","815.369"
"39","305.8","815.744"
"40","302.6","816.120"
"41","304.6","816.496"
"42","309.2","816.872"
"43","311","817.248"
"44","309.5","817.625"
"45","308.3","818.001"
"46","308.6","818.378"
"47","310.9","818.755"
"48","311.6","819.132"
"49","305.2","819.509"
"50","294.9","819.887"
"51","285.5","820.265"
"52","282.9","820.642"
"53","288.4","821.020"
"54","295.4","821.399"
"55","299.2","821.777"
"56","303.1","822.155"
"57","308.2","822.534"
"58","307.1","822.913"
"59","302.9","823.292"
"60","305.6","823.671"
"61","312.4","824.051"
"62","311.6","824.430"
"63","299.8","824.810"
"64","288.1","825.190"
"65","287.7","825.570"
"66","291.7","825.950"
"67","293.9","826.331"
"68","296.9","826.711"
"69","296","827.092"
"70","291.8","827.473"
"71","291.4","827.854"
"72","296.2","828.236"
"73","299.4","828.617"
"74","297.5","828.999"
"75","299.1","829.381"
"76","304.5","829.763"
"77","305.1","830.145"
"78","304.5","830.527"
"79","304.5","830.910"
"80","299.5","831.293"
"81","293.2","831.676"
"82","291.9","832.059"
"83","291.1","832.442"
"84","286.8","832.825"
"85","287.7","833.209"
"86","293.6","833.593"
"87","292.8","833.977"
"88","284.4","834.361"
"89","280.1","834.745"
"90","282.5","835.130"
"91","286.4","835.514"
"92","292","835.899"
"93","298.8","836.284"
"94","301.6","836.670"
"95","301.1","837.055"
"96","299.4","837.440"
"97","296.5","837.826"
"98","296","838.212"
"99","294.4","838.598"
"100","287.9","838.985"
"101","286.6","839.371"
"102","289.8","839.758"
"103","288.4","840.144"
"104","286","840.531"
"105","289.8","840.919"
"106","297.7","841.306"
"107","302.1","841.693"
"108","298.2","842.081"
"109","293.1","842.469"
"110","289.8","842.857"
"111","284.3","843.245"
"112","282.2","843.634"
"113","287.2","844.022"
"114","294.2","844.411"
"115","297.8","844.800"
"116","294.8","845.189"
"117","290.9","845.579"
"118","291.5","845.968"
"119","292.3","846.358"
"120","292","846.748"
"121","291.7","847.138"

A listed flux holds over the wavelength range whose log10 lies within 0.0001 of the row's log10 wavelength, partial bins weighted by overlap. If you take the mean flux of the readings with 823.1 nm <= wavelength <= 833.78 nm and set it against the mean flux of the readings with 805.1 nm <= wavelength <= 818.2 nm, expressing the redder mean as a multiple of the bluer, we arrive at 0.95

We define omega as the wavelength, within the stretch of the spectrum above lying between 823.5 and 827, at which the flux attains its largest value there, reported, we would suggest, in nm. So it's 824.051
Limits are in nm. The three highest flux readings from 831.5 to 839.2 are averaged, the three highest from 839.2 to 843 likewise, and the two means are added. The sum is 600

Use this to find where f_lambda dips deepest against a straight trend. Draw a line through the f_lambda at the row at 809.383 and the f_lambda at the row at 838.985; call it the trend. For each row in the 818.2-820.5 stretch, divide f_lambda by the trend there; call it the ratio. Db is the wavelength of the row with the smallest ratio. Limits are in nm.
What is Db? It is 820.265 nm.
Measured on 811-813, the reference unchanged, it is 811.622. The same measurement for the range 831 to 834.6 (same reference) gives 834.361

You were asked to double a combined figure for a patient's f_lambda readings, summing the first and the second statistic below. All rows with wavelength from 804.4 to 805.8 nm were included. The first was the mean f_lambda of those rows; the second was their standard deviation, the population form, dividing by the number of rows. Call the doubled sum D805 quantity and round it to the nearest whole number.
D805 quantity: 635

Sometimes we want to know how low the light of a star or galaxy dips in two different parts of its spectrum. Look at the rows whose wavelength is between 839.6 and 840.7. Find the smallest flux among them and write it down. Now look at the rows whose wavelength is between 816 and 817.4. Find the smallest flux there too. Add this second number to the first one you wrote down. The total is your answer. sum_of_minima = 589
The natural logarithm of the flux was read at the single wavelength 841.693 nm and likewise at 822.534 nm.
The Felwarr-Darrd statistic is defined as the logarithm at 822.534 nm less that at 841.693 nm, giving 0.020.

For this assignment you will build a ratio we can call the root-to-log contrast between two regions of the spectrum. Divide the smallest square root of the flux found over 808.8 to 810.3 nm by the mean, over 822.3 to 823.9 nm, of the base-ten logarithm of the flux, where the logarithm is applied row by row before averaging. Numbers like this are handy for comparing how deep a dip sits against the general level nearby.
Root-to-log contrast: 7.09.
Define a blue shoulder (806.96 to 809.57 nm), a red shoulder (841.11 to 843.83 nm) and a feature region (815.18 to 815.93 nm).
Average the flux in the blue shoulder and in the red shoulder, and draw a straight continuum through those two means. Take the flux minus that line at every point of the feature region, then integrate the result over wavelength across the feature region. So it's -4.9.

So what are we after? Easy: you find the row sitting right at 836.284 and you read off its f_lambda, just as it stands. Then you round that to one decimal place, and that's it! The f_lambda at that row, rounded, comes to 298.8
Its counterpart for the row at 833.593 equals 293.6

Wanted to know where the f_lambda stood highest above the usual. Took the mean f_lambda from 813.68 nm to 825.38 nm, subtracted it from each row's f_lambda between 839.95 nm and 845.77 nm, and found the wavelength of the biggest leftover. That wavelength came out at 841.693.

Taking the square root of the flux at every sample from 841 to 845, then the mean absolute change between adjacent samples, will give 0.130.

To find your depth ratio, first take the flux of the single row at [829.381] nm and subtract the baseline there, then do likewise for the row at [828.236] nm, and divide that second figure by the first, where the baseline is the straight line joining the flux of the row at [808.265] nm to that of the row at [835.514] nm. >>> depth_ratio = 0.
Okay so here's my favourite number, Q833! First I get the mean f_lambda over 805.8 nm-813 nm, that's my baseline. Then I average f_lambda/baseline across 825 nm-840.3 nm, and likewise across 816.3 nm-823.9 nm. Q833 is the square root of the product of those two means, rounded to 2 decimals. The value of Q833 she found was 0.95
